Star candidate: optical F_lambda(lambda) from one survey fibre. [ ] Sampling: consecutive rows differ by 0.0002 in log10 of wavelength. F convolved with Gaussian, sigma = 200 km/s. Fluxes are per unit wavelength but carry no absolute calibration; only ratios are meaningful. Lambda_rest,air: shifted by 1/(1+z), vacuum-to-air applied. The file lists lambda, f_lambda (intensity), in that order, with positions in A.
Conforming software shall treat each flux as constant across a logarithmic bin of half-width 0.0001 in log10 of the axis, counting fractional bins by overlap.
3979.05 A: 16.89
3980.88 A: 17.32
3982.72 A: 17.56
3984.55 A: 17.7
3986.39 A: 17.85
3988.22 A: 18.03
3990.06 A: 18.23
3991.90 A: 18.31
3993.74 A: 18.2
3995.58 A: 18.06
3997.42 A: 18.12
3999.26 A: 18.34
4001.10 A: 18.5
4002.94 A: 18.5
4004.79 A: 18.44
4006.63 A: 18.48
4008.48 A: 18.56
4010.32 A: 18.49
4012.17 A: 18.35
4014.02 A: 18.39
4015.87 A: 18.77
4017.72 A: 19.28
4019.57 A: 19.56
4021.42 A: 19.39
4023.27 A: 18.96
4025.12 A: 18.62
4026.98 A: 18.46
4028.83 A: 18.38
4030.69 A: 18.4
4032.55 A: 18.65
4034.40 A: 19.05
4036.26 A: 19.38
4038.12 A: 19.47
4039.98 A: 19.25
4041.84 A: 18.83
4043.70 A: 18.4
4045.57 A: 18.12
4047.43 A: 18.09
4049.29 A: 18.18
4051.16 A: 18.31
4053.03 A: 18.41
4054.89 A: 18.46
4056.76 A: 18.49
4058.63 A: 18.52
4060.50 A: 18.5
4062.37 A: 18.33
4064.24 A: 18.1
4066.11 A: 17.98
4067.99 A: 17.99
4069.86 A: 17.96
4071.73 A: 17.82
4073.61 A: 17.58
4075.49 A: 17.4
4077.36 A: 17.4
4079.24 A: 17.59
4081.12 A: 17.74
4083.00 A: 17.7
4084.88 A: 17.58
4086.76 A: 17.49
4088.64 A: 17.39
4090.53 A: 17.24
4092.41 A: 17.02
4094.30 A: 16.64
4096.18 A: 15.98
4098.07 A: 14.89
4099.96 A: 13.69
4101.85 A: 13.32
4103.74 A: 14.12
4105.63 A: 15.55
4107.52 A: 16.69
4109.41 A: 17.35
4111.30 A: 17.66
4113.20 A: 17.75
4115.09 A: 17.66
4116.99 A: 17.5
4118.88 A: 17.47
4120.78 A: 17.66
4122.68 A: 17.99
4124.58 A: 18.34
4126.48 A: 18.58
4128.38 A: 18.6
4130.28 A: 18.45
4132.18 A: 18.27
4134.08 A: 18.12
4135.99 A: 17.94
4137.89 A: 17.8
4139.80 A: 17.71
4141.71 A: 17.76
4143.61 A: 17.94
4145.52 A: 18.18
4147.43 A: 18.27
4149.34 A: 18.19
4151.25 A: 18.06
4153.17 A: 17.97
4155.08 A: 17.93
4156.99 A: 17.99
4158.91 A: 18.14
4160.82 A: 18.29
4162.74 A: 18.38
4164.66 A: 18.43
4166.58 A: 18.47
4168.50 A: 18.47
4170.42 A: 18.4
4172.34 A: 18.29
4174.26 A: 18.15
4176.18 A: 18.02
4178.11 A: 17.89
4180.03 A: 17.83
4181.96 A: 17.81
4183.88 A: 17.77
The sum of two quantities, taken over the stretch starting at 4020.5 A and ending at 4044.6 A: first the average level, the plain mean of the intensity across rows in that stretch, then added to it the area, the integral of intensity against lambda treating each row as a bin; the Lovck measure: 474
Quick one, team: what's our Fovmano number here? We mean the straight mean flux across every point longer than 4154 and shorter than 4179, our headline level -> 18.2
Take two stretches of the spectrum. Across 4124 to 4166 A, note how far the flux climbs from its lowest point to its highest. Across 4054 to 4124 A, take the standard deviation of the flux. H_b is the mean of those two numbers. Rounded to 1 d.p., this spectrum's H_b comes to 1.1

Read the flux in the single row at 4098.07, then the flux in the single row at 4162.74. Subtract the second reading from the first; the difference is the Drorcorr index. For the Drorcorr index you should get -3.5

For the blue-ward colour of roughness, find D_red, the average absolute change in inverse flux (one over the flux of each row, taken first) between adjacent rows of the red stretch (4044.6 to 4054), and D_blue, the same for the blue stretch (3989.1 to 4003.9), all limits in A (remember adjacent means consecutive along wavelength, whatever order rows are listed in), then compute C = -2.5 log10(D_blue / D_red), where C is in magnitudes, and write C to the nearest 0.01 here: -0.25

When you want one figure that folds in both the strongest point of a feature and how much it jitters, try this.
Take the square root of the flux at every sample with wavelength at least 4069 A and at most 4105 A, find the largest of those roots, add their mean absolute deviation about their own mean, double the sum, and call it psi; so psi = 8.78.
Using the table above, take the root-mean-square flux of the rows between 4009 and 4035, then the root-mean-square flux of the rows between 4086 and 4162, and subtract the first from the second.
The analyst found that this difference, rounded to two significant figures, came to -1.4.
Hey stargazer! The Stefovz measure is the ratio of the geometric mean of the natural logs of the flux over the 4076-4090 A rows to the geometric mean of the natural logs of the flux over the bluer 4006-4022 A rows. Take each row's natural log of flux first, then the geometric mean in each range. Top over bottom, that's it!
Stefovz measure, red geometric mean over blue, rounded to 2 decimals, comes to 0.98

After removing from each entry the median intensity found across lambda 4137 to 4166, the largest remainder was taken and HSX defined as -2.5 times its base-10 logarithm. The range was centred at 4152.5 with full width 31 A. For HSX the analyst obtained 1.0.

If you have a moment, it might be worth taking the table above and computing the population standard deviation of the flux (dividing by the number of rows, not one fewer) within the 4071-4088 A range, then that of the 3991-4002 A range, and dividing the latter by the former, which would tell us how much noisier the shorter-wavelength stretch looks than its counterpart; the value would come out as 1.1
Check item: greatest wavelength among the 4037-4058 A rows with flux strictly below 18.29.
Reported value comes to 4049.29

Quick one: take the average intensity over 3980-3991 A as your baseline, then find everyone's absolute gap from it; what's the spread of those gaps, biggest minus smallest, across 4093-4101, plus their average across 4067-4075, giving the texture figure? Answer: 3.1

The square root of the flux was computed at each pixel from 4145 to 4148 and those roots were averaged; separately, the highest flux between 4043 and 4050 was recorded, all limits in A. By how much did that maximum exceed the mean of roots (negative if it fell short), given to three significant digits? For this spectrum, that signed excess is 14.1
